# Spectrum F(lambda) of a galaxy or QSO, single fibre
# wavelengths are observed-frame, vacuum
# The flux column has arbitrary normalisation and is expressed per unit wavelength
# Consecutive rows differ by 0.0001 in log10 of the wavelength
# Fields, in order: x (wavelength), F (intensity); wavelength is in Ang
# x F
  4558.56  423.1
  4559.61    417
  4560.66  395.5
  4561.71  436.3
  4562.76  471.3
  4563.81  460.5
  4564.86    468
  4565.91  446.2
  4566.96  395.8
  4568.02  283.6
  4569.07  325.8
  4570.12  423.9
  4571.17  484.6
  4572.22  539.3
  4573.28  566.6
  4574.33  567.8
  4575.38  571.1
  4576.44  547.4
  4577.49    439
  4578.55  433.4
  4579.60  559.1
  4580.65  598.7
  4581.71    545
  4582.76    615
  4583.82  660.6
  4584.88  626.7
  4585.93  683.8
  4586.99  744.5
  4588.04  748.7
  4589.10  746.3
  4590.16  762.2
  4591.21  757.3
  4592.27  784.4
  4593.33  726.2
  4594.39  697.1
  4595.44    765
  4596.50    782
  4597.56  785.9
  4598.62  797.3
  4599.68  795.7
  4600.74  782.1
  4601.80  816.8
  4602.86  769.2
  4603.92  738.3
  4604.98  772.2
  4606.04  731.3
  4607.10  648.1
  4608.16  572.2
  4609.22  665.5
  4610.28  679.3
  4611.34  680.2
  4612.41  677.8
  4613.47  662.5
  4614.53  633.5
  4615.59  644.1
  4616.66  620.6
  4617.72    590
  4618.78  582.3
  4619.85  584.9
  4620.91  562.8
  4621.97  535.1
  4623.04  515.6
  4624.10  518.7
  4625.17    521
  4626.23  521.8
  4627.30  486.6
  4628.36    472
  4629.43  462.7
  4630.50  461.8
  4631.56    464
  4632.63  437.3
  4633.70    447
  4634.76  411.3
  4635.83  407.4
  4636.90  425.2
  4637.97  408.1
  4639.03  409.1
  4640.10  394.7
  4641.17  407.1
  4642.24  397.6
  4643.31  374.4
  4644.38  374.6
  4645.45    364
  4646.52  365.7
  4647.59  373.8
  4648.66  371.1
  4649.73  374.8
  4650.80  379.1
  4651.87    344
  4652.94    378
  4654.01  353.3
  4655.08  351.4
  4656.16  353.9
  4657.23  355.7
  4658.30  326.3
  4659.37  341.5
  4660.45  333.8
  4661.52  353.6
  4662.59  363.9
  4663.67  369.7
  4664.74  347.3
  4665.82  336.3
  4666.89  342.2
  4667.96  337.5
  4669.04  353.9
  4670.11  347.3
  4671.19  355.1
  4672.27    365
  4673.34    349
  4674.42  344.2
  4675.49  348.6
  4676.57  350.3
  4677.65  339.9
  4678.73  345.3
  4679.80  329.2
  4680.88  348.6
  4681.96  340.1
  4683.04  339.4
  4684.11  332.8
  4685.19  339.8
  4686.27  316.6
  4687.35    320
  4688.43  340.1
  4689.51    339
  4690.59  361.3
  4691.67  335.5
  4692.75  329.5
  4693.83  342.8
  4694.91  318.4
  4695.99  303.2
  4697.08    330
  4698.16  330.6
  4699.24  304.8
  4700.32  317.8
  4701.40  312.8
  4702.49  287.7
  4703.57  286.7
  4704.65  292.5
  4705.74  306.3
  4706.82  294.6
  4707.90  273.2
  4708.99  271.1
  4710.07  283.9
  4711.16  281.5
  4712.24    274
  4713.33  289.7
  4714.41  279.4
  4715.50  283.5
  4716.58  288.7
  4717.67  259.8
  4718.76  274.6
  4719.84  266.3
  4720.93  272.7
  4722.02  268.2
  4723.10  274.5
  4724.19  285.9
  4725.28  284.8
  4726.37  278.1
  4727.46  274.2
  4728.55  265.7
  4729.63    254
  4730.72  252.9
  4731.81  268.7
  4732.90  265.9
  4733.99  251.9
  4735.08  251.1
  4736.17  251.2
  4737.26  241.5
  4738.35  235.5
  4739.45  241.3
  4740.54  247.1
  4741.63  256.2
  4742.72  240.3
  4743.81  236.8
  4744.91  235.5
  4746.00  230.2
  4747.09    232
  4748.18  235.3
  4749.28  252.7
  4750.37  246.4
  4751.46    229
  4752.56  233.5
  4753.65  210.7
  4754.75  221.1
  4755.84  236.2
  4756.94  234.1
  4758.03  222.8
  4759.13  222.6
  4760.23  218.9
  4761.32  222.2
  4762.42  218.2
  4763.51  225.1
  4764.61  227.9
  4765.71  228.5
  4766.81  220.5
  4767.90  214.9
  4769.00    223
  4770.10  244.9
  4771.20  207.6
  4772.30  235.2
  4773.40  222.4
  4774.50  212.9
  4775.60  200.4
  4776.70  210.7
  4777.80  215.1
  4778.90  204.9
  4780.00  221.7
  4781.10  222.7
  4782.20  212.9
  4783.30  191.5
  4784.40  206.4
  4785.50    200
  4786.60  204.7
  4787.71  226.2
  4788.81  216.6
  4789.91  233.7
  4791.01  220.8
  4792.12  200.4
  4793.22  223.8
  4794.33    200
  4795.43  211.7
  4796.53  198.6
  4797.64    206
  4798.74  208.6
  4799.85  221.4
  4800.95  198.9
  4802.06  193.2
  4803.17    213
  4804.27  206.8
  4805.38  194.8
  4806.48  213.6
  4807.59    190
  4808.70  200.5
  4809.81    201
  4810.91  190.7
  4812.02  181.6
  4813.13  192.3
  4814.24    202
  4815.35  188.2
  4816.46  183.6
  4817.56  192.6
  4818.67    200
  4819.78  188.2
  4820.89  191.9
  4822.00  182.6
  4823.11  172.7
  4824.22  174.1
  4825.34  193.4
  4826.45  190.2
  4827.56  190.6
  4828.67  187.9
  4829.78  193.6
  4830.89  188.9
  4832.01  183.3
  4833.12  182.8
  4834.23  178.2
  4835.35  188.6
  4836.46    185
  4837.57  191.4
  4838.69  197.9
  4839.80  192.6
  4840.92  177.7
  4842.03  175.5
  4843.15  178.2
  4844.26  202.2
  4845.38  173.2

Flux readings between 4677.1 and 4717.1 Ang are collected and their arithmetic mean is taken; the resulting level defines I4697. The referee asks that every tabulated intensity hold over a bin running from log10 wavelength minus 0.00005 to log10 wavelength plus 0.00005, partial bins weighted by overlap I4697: 314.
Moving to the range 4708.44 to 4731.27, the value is 274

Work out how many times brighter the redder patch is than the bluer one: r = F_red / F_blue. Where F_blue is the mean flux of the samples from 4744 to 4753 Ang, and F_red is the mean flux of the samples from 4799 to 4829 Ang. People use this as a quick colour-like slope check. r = 0.82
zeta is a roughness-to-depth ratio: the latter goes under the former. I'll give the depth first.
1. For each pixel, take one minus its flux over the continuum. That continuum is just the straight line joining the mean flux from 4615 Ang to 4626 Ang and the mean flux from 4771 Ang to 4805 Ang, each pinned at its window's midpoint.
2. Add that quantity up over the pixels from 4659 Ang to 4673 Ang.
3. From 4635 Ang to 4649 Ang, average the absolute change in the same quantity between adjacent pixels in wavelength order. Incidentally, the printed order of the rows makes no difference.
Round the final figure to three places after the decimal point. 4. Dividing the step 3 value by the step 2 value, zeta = 0.006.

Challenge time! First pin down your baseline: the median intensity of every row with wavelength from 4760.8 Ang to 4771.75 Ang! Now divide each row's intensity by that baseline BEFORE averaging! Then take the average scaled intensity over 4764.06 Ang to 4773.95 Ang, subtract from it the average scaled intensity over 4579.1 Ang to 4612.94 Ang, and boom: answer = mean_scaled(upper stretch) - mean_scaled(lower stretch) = -2.2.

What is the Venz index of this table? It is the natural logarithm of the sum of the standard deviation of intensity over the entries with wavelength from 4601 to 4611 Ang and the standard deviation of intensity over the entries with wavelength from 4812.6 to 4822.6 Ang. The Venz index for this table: 4.4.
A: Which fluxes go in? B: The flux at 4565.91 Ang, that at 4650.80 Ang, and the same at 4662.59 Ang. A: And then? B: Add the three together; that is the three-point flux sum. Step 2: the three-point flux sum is 1189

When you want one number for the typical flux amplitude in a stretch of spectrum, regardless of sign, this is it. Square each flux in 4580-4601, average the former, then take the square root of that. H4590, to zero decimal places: 724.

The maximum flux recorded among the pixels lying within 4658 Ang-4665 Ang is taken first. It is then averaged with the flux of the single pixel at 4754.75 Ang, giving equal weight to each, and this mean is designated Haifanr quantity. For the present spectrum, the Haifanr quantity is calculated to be 295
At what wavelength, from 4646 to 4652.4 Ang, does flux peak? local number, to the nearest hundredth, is 4650.80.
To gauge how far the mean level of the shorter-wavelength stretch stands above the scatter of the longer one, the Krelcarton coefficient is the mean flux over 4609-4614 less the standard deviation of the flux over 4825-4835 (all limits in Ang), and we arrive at 668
